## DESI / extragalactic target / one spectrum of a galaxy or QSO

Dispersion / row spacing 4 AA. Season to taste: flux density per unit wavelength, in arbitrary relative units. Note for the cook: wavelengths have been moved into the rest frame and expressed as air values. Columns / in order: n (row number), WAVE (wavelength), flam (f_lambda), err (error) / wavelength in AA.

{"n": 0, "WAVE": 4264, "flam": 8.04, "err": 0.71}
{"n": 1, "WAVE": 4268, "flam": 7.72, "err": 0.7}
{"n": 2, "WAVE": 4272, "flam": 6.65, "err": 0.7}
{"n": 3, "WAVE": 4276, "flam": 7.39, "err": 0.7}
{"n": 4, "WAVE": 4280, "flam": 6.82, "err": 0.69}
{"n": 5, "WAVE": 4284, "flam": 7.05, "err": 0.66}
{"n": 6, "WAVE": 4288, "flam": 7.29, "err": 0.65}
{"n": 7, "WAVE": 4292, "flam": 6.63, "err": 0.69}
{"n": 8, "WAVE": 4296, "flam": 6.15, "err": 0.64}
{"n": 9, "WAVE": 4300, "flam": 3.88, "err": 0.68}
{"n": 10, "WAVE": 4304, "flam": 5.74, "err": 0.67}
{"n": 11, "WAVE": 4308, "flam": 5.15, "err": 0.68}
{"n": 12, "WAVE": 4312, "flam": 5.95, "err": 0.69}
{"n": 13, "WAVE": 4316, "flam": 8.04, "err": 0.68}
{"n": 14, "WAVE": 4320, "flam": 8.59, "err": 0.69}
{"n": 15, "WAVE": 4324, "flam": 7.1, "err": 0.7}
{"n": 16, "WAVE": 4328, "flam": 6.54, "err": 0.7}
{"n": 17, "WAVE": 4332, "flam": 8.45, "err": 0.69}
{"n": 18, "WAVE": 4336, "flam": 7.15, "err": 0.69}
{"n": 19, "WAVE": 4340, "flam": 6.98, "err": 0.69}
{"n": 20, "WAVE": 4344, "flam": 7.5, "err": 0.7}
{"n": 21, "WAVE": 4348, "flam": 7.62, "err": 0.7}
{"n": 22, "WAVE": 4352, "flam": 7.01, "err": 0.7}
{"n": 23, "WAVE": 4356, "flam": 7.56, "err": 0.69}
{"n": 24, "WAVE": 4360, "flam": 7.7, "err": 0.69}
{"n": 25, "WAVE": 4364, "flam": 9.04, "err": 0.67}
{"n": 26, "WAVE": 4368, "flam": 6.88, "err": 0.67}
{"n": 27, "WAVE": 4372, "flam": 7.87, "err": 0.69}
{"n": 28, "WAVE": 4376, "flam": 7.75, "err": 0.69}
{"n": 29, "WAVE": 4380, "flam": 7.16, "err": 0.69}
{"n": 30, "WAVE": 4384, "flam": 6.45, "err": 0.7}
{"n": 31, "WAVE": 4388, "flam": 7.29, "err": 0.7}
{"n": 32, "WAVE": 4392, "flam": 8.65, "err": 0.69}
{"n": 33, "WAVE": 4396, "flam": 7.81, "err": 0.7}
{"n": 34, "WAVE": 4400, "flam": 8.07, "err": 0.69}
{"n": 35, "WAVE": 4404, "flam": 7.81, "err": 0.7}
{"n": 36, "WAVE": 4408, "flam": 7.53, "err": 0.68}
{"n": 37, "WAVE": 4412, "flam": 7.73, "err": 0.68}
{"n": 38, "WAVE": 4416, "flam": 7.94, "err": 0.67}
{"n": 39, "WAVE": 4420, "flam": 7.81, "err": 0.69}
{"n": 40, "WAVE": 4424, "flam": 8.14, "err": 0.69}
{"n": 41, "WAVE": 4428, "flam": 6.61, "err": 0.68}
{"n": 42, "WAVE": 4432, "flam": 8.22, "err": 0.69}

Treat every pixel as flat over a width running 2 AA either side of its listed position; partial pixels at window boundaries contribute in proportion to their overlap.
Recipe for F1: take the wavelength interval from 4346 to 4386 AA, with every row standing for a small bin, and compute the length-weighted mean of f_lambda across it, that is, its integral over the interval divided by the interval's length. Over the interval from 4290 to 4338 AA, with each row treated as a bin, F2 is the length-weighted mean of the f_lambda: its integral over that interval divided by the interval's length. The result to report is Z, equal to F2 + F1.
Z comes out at 14.1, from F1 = 7.50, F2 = 6.6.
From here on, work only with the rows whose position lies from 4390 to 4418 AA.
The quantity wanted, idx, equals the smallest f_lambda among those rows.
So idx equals 7.53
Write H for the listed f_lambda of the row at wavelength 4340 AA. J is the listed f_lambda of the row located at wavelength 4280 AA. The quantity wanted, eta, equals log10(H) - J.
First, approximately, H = 6.98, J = 6.82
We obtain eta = -5.98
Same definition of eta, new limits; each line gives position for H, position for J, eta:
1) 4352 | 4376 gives -6.90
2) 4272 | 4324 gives -6.28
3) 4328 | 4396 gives -6.99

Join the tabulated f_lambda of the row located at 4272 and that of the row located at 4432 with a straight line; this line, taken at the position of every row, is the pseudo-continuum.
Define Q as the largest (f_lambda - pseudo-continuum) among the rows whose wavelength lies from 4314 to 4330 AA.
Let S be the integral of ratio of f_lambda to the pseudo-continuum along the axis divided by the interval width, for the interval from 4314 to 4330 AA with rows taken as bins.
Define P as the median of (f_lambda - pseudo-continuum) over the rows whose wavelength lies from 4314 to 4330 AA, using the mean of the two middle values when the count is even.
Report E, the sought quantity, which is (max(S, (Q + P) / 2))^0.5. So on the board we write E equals 1.03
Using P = 0.45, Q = 1.5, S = 1.06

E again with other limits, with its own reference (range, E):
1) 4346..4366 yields 1.02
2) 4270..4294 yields 1.02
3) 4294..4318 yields 0.91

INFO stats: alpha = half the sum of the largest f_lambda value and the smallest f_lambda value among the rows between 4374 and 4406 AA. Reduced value 7.55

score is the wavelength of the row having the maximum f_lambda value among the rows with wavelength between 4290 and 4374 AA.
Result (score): 4364 AA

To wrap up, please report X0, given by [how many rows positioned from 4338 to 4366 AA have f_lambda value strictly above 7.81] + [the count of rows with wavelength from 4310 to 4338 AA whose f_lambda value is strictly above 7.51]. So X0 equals 4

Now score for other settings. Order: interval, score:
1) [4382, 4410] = 4392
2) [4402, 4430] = 4424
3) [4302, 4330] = 4320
